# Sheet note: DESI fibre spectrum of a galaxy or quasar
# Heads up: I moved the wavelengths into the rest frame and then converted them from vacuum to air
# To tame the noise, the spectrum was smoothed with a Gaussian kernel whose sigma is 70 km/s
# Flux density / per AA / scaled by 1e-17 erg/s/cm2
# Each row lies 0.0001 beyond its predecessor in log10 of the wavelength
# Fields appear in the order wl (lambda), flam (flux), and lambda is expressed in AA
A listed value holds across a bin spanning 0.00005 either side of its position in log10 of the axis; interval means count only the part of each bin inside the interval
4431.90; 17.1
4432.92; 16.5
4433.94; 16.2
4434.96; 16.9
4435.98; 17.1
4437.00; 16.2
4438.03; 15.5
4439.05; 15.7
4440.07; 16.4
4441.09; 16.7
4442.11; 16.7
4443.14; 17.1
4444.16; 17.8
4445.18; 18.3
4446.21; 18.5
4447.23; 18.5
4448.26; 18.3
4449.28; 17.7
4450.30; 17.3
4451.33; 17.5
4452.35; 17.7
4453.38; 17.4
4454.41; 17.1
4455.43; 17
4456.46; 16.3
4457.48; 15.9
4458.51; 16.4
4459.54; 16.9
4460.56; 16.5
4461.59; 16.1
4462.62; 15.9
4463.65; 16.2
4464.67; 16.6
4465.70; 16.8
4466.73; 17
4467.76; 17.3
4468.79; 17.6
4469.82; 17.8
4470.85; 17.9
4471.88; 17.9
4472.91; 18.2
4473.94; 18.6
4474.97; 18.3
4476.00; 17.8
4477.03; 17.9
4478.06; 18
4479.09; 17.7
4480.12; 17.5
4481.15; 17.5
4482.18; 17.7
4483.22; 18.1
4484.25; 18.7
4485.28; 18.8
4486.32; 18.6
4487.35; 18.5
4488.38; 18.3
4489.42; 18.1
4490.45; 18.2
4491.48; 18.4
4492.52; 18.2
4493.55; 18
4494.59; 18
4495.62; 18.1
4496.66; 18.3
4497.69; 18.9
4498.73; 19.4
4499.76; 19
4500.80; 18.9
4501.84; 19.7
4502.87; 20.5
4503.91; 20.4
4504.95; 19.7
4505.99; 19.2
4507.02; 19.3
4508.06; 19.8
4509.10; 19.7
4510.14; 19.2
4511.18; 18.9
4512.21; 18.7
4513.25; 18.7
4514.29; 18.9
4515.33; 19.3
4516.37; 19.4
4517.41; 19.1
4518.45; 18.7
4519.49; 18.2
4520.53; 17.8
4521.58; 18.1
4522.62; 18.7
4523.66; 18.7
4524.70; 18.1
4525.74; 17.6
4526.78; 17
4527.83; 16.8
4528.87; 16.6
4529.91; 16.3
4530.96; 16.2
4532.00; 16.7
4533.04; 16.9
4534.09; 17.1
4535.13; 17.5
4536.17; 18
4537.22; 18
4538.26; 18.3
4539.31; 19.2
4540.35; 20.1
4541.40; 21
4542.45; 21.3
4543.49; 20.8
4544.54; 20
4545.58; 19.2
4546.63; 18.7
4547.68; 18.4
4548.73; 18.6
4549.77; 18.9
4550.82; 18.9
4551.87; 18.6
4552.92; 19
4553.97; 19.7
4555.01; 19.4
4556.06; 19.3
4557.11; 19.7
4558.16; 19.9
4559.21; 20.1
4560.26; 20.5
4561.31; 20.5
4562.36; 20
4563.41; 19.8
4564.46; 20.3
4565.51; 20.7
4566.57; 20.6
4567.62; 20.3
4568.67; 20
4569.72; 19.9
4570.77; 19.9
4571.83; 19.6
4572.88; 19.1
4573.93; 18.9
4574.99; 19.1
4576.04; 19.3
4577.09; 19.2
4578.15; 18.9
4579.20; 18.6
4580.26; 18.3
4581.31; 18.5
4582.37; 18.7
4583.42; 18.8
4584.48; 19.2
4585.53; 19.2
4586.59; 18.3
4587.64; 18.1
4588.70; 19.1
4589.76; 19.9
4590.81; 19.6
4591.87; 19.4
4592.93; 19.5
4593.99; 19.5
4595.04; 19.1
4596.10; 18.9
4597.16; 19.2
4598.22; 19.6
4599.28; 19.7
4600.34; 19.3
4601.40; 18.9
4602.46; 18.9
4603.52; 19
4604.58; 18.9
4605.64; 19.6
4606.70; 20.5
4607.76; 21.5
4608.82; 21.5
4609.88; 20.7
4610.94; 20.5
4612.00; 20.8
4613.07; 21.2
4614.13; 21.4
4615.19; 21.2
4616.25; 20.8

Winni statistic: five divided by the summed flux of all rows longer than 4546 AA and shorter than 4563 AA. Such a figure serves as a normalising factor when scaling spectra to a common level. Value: 0.0161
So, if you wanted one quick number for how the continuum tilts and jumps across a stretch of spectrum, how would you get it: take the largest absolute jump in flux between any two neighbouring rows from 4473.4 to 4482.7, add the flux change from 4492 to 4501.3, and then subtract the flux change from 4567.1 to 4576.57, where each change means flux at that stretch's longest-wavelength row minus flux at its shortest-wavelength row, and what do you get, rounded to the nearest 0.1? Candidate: 2.2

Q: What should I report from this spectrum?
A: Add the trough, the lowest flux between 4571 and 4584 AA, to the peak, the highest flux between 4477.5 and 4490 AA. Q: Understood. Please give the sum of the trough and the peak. 37.1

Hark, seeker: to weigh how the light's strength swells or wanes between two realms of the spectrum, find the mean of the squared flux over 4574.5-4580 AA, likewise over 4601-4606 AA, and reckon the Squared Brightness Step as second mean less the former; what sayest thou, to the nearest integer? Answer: 2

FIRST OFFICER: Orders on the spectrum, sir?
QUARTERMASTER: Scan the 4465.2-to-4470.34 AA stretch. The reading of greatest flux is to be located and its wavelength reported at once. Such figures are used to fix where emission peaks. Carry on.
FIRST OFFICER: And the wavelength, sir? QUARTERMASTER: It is 4469.82 AA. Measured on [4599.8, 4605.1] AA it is 4600.34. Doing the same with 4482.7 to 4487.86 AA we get 4485.28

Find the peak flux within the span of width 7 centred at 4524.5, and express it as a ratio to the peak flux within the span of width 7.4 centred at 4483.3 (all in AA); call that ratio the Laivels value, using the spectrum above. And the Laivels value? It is 0.99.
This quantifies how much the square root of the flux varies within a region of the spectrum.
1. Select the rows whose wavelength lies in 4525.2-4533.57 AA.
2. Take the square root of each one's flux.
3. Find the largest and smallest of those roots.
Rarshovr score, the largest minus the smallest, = 0.170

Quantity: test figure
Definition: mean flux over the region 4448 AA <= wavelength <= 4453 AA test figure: 17.7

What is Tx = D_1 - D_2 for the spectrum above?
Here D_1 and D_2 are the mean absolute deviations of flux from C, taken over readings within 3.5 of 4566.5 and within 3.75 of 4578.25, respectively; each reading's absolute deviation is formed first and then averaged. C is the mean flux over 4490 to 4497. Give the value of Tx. 1.4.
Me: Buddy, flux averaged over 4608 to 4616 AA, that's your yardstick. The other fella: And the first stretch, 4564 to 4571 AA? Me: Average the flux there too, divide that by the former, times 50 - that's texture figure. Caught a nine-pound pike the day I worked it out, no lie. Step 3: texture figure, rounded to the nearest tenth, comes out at 48.1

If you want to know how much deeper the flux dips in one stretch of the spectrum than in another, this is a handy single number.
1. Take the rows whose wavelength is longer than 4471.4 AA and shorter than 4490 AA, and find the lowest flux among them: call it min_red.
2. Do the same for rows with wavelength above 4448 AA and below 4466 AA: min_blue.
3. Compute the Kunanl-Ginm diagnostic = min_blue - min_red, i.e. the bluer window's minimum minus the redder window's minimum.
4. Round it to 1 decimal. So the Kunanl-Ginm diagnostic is -1.6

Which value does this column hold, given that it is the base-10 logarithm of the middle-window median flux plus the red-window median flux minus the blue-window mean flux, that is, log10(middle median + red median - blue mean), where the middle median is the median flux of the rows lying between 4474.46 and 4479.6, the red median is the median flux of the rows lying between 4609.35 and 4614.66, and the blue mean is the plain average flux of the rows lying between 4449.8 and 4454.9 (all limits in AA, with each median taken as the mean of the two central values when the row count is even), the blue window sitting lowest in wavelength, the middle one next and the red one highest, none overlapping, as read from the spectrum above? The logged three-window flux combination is 1.33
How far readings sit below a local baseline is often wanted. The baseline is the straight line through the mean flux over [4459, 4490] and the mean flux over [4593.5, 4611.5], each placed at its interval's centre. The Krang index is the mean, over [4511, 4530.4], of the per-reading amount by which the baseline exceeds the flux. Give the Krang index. 0.2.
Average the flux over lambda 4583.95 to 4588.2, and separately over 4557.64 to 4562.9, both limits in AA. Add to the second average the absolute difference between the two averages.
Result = 21.7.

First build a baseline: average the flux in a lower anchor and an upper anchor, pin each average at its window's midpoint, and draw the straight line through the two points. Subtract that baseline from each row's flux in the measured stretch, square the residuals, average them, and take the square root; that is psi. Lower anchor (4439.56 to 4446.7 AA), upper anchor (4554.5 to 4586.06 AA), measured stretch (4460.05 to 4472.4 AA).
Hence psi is 1.0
